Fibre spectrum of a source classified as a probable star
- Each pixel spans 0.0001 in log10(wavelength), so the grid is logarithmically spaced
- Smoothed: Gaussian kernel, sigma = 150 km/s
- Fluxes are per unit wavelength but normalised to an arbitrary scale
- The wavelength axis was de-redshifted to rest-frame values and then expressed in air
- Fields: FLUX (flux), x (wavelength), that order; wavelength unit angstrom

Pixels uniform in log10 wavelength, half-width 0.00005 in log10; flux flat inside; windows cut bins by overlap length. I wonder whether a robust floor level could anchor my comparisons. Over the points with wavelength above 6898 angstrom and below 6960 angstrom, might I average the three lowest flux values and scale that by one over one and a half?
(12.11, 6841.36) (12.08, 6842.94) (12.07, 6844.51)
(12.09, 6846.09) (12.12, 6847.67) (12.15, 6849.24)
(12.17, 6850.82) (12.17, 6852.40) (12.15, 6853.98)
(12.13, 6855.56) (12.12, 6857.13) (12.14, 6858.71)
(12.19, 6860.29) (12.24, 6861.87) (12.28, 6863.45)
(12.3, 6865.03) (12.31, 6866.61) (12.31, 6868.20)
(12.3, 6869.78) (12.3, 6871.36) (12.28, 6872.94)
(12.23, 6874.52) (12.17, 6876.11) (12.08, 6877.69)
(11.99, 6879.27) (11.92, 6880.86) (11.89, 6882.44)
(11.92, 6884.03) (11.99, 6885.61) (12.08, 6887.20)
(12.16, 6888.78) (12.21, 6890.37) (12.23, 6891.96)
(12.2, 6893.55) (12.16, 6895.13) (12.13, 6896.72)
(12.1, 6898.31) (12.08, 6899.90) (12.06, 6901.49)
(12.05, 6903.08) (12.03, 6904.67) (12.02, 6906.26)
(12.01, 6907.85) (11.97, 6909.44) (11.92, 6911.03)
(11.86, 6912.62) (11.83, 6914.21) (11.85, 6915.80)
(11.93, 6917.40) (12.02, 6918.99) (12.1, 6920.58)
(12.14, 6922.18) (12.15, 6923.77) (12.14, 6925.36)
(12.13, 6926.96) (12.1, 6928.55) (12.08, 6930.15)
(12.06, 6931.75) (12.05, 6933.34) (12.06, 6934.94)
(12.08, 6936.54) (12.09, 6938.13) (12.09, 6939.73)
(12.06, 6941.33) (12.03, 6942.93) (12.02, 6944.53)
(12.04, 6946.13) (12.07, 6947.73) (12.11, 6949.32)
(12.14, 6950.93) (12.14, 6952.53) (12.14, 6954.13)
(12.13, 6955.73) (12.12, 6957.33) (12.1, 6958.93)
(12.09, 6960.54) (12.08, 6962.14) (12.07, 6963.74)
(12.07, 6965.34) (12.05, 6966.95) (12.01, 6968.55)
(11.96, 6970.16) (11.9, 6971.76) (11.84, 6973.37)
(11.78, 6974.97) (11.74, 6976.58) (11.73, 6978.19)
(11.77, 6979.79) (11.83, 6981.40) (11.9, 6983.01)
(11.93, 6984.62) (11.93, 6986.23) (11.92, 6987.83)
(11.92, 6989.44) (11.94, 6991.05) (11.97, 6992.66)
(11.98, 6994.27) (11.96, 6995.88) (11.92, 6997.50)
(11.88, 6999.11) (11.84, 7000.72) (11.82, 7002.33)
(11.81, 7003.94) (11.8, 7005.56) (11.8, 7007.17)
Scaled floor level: 7.90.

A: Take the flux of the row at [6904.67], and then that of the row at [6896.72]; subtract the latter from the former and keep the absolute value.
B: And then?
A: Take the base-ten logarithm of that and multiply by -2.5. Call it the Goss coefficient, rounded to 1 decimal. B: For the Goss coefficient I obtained 2.5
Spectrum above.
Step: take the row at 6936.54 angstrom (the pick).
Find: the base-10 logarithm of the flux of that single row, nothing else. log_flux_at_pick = 1.082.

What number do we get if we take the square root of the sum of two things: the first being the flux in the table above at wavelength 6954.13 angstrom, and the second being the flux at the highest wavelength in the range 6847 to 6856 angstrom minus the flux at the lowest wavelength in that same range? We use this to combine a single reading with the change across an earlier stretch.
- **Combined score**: 3.49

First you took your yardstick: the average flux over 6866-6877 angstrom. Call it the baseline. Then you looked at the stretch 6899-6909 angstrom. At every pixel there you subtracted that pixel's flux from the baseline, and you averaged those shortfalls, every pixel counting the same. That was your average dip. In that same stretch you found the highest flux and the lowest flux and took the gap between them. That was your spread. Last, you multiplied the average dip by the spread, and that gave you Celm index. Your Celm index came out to 0.016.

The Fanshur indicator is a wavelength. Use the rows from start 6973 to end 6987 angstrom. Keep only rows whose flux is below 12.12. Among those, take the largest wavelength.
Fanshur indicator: 6986.23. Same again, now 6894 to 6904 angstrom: 6903.08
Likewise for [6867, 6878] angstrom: 6877.69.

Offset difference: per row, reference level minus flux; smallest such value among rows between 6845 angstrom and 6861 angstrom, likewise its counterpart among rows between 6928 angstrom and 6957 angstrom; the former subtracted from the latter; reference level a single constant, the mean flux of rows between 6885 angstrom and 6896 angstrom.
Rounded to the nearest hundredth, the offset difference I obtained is 0.05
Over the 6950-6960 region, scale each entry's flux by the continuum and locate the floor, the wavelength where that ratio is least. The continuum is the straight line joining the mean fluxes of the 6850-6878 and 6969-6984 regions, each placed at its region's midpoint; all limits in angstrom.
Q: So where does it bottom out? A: 6958.93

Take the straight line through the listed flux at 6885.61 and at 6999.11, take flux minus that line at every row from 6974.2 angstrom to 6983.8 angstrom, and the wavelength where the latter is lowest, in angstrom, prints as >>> 6978.19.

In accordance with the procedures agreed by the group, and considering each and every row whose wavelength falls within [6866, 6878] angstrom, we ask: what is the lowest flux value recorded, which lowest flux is 12.08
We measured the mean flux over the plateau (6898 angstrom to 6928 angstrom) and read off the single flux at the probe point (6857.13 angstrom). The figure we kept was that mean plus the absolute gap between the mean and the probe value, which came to 12.1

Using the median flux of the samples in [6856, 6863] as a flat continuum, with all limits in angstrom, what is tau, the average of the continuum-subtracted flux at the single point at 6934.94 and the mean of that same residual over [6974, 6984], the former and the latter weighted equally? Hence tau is -0.24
